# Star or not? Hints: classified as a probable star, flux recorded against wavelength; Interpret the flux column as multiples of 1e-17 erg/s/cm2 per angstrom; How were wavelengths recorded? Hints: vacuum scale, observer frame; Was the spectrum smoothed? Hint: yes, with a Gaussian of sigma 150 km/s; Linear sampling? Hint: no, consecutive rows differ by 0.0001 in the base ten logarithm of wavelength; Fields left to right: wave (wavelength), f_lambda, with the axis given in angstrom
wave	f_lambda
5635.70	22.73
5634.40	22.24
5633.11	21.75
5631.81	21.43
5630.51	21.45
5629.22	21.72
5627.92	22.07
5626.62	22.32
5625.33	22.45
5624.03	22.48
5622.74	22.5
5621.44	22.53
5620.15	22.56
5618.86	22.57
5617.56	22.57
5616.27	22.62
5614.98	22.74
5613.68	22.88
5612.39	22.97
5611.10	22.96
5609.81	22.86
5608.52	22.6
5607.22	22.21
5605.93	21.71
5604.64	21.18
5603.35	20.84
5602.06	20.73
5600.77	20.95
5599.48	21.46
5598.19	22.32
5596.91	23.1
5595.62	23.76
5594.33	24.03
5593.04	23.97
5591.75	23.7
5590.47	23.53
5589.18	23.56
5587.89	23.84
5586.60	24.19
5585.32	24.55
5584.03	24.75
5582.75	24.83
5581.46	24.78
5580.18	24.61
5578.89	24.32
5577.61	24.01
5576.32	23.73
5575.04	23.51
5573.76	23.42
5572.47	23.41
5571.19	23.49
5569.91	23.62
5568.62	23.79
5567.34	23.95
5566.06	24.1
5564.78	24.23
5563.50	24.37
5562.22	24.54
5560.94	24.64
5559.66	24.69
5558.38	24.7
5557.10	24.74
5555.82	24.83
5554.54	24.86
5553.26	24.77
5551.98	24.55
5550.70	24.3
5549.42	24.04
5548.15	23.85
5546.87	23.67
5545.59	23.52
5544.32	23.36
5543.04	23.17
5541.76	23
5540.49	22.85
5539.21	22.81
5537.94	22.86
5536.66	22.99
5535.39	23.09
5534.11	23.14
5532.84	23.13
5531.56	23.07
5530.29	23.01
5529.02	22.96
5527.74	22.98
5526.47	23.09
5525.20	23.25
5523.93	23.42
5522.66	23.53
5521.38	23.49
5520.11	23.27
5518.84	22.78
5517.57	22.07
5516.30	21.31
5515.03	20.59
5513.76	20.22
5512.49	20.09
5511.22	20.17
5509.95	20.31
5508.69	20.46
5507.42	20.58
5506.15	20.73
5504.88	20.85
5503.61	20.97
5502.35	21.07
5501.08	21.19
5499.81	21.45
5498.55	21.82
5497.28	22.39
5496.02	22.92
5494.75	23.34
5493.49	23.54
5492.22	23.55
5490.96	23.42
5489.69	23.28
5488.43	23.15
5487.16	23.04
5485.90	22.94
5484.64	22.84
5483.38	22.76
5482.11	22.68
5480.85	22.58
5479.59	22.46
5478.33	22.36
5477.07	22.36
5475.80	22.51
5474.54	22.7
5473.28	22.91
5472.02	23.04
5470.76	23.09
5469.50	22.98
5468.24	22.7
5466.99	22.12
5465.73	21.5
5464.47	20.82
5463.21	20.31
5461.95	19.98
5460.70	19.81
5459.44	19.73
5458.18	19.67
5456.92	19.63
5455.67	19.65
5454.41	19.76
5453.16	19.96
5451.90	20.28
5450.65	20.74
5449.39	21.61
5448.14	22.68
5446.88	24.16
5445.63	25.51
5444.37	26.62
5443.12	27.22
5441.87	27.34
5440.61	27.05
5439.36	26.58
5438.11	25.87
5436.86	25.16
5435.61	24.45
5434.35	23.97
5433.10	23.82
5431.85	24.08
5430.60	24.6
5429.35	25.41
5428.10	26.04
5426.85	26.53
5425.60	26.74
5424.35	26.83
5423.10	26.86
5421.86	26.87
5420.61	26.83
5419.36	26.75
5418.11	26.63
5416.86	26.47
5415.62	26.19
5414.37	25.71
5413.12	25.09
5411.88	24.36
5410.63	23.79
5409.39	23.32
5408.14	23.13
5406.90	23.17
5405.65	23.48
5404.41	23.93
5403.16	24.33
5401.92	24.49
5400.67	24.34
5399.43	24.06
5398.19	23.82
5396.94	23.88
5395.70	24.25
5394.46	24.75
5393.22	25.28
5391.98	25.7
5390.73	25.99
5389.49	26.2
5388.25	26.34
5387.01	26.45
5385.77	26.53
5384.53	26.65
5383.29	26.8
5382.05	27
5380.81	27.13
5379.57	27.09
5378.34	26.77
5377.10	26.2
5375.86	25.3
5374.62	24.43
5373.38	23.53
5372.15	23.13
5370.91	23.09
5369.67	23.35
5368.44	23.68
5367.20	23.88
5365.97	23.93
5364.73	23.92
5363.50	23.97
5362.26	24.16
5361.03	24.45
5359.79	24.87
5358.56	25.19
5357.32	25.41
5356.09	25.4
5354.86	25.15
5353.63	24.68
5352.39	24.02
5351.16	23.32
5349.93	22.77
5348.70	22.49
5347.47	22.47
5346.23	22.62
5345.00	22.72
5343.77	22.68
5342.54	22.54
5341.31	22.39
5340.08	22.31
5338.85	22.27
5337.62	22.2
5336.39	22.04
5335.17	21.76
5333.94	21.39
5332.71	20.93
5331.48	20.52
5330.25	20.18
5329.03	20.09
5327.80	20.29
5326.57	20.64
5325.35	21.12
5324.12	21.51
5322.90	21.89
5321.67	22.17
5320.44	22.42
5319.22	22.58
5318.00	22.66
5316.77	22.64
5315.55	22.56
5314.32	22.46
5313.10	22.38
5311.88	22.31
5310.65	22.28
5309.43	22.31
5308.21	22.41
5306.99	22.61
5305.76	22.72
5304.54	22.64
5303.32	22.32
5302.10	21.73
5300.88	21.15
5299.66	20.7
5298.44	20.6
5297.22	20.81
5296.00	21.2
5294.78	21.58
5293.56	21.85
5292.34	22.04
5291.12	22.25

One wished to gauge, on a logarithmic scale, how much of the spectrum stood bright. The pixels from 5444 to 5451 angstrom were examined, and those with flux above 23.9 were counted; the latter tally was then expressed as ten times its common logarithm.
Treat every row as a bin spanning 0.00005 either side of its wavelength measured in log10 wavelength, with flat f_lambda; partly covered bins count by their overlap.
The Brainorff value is 4.8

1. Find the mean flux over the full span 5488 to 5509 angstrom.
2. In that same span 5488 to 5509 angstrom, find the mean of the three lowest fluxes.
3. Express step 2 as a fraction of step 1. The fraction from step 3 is 0.934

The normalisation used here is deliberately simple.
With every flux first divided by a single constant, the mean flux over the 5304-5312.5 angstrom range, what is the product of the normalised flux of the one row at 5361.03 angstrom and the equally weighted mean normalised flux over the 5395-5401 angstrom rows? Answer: 1.17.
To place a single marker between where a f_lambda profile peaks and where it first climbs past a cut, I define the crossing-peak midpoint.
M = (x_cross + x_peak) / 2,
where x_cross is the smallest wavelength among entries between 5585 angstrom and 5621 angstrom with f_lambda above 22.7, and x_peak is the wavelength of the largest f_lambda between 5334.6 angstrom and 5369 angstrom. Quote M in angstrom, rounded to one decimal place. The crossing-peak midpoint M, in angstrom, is 5471.3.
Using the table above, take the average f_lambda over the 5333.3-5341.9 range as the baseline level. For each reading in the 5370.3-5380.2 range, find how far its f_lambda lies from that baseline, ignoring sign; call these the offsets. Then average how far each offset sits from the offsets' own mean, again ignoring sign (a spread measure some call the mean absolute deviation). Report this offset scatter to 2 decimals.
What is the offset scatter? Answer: 1.40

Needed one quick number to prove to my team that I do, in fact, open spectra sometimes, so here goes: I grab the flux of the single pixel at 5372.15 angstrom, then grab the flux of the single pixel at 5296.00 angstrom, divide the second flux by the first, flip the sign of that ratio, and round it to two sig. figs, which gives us -0.92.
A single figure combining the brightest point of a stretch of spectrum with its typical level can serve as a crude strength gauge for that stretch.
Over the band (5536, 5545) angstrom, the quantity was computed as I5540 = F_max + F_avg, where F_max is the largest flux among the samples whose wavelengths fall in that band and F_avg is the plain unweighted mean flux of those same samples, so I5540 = 46.4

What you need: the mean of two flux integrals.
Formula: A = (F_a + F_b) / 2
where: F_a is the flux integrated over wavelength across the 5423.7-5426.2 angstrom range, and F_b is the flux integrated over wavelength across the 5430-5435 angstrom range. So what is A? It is 94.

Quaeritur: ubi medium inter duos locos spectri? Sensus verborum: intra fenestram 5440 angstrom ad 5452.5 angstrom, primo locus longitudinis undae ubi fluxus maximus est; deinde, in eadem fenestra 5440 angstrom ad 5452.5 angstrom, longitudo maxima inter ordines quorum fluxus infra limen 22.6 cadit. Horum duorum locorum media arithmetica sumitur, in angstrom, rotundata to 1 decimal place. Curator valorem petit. 5446.9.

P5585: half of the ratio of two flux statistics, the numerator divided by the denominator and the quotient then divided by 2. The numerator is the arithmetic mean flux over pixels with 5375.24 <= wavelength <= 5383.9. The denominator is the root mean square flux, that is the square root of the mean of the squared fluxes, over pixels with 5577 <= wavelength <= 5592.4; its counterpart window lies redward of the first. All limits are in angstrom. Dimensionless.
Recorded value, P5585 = 0.55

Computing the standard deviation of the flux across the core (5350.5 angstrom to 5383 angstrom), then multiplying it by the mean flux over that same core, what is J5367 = 31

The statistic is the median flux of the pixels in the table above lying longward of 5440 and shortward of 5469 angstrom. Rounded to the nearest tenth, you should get 20.8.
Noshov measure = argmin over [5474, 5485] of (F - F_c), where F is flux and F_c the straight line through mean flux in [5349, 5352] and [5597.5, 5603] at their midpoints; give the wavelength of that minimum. 5477.07 angstrom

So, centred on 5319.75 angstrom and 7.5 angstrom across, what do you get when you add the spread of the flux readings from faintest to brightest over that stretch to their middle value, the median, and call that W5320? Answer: 23.3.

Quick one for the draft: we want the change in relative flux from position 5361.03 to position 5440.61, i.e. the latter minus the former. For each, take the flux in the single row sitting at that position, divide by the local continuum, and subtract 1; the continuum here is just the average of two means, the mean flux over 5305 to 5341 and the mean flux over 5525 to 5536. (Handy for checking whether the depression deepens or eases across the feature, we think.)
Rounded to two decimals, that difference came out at 0.12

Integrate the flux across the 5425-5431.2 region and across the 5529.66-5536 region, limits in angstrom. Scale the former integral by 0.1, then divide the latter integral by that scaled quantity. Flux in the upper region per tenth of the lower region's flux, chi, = 9.1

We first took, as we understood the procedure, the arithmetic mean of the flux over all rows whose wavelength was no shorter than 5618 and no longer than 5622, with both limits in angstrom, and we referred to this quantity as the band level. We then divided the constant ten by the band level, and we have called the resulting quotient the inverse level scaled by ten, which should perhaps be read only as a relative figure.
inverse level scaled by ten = 0.443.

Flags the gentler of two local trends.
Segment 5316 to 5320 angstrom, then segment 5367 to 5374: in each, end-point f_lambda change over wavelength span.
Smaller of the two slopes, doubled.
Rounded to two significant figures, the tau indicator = -0.11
